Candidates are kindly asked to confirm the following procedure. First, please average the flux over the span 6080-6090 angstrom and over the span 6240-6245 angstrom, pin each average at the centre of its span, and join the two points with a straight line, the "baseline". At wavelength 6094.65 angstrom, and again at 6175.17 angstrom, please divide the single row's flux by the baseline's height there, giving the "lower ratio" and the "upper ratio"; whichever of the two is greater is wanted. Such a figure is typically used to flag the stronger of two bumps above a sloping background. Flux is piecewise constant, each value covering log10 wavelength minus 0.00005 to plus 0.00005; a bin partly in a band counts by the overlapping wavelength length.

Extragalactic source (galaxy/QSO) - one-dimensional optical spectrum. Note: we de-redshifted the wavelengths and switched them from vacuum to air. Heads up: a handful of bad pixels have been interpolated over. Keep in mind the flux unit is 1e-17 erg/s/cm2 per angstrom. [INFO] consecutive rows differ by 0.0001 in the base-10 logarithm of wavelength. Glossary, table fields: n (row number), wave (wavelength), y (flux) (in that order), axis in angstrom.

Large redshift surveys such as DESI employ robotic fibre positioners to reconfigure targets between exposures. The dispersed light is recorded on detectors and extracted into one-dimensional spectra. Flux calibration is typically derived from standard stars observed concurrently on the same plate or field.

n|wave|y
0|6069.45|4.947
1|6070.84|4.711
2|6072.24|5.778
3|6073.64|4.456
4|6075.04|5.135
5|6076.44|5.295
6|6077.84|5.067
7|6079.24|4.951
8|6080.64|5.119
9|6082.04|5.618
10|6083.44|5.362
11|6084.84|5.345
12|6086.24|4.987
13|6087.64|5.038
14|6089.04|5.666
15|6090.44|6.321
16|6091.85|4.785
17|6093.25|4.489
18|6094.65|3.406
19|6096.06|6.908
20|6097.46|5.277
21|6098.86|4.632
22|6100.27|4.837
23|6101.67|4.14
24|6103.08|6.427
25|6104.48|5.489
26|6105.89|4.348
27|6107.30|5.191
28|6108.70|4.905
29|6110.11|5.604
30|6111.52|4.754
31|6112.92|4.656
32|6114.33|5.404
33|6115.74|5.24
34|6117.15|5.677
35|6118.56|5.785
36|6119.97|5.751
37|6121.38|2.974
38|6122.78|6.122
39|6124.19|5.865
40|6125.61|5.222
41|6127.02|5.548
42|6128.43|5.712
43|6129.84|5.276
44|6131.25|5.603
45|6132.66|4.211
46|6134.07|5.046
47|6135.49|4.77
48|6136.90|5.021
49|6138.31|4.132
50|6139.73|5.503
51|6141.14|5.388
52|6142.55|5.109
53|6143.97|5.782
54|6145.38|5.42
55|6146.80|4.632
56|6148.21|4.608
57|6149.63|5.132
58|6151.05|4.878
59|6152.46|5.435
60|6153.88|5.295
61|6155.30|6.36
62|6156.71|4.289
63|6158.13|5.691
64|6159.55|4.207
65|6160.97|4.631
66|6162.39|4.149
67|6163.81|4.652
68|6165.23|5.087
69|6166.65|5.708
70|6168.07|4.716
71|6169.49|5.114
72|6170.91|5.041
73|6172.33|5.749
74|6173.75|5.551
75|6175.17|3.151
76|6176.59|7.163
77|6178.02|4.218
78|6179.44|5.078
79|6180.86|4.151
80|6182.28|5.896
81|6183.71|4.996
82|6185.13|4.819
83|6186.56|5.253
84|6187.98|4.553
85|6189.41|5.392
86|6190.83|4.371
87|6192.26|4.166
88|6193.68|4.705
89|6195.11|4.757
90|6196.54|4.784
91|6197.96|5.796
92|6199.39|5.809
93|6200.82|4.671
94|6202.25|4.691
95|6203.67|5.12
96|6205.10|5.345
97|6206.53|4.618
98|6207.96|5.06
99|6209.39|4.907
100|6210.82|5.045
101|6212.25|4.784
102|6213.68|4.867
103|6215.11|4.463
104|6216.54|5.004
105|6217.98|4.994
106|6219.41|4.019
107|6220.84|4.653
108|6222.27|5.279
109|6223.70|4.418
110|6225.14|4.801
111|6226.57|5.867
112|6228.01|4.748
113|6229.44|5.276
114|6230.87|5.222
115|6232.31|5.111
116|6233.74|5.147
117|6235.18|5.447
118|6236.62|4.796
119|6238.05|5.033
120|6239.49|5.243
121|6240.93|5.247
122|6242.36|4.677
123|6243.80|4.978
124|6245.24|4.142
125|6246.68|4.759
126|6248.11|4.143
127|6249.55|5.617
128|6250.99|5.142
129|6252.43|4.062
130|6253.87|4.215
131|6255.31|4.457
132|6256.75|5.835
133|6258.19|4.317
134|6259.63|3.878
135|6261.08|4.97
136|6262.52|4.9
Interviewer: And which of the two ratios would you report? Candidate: 0.64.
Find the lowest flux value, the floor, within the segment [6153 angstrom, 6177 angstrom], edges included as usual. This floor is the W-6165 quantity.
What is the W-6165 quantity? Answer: 3.151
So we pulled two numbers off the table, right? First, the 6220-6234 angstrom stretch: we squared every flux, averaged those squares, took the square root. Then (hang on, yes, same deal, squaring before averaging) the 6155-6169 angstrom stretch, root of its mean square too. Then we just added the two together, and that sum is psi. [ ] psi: 10.1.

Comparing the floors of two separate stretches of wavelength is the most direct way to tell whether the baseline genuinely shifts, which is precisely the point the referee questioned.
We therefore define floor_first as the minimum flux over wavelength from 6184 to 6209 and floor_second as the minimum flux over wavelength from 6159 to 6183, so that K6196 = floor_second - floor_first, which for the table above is -1.0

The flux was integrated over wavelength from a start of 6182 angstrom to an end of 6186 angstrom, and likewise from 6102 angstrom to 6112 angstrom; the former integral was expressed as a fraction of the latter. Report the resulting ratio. 0.4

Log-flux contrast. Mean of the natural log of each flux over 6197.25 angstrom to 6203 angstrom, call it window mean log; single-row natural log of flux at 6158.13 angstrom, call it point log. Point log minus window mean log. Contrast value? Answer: 0.09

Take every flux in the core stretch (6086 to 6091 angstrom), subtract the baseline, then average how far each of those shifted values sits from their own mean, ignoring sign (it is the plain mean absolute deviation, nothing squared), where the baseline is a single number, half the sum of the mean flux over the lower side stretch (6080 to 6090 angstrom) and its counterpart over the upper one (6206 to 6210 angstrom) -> 0.49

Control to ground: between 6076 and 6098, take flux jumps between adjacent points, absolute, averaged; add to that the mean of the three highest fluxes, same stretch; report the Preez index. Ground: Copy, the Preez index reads 7.0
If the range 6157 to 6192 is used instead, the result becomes 7.3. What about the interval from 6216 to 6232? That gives 6.1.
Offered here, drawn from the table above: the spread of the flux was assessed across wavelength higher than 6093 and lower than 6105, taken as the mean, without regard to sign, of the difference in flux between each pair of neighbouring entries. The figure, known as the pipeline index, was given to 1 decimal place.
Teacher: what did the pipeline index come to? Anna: 1.4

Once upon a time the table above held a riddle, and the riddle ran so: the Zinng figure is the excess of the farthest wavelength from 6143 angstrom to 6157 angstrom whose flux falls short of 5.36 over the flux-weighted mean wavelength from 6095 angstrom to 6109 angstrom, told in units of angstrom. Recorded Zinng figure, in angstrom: 54.5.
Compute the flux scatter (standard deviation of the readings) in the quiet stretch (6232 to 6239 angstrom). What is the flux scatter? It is 0.2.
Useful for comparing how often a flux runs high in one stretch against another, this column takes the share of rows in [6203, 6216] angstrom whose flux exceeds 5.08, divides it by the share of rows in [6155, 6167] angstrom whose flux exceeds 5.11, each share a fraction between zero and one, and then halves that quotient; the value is 0.3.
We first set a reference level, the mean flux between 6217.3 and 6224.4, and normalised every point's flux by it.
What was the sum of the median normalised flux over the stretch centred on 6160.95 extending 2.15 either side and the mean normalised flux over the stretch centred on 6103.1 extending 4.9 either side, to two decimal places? 1.97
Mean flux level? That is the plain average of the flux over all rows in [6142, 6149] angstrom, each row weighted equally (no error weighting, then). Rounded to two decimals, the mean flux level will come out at 5.11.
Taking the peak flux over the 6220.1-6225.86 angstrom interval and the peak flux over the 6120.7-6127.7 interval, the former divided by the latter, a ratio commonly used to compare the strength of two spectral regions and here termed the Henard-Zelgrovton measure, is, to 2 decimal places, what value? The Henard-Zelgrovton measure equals 0.86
